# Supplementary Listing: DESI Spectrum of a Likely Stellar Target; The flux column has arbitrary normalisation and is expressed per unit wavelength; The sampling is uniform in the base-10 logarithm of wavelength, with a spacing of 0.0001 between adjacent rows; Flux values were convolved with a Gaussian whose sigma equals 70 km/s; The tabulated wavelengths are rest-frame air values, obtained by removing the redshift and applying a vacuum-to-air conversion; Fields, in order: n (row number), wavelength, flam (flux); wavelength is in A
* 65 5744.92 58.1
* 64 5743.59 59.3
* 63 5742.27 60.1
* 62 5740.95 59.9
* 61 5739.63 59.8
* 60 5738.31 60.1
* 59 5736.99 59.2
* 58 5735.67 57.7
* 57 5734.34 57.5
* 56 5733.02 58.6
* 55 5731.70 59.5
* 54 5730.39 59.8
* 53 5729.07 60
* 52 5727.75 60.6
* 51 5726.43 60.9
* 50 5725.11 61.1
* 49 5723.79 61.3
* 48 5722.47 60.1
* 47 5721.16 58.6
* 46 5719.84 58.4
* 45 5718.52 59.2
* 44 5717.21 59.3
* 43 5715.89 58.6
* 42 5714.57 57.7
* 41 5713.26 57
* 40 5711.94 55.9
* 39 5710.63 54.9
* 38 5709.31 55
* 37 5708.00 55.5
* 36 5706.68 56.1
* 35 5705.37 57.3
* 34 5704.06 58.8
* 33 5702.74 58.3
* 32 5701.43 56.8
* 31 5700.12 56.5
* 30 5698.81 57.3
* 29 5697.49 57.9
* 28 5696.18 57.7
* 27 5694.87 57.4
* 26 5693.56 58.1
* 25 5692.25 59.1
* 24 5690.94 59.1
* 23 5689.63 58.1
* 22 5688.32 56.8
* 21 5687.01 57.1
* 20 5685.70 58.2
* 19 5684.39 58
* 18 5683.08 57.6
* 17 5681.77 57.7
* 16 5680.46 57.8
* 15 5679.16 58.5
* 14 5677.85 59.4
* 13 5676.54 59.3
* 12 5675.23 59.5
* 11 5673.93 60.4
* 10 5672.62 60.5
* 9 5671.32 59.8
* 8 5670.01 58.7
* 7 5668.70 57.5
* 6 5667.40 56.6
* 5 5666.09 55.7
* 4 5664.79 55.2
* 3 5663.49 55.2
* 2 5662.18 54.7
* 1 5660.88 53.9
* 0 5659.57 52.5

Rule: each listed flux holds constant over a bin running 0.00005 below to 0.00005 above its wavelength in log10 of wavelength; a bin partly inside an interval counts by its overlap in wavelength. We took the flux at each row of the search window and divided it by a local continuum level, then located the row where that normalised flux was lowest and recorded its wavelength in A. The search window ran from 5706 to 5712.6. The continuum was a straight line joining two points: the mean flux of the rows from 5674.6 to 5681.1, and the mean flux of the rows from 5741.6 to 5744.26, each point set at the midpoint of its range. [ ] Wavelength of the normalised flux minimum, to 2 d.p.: 5710.63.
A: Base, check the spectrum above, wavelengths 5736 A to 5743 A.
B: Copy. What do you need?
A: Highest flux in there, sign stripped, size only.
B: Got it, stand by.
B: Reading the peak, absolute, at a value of 60.1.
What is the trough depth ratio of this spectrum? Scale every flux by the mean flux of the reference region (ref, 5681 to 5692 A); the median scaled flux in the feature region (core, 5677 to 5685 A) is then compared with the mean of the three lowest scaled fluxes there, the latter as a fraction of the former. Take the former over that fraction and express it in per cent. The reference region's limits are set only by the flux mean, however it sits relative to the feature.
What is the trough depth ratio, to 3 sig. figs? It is 100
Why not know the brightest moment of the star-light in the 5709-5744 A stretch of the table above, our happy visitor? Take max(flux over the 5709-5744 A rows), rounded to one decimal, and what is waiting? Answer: 61.3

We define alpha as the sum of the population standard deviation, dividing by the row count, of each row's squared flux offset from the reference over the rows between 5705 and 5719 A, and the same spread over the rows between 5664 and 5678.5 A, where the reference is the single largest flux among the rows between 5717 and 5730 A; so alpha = 25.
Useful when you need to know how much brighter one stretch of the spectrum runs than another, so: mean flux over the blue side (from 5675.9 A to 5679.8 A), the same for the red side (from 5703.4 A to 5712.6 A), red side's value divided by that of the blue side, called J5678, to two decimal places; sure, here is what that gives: 0.95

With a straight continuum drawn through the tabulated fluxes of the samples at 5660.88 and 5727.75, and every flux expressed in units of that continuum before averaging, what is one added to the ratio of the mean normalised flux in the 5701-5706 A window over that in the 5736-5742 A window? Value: 2.03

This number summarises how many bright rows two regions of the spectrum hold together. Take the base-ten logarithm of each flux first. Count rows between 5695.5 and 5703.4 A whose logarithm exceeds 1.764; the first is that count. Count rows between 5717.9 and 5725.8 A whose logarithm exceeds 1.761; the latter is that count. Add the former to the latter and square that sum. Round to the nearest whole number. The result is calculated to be 49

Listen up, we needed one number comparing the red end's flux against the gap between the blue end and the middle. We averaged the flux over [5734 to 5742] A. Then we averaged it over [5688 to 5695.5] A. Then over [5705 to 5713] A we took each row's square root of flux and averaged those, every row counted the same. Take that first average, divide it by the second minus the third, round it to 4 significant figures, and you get 1.166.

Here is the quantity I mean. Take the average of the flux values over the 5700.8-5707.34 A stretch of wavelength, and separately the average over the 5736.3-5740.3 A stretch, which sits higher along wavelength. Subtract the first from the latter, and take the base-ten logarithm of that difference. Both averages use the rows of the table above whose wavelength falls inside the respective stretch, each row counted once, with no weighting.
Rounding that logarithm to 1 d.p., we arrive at 0.4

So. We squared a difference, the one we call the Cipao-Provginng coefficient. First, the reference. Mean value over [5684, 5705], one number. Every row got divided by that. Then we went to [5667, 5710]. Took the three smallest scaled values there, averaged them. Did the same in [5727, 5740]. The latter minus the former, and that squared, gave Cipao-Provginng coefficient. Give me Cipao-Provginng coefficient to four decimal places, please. 0.0017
